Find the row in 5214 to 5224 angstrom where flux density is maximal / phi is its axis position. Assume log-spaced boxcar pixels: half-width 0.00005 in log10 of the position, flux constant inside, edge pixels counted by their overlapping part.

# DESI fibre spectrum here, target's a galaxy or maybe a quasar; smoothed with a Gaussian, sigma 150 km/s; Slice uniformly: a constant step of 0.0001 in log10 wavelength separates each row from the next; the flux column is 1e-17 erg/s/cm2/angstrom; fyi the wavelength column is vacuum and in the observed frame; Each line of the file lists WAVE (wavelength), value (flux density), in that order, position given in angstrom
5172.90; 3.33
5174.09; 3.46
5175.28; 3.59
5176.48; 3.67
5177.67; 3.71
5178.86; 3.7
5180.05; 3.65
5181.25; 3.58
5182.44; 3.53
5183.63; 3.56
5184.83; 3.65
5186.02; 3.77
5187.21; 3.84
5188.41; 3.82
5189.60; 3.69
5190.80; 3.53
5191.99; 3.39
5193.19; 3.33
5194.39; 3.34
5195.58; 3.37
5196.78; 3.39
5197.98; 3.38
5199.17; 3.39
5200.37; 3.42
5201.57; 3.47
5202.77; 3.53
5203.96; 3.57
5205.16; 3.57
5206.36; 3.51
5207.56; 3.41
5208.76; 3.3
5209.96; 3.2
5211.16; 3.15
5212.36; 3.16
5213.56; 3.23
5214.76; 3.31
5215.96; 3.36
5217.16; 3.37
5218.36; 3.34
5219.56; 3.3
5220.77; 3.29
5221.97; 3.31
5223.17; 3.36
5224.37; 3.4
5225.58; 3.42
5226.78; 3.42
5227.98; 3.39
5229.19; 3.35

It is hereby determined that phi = 5217.16 angstrom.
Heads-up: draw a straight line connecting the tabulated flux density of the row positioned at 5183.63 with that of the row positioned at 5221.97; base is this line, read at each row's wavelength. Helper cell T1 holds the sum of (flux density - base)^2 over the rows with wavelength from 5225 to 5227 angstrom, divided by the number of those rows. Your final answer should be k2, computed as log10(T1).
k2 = -1.7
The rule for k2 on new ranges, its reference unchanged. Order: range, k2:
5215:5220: -3.4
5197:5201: -2.4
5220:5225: -2.4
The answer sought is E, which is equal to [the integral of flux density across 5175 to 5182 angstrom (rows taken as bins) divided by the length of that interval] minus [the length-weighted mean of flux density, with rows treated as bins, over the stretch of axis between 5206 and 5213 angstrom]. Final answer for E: 0.37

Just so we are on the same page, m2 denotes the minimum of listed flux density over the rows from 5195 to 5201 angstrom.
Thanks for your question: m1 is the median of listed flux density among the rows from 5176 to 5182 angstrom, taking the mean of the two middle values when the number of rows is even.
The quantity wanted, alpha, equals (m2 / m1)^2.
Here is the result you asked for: 0.84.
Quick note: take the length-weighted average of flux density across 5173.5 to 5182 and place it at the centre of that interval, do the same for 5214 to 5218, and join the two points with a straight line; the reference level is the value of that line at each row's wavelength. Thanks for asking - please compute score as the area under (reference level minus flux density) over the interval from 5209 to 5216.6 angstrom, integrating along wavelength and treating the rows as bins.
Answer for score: 0.98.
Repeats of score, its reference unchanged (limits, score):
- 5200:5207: -0.55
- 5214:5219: 0.00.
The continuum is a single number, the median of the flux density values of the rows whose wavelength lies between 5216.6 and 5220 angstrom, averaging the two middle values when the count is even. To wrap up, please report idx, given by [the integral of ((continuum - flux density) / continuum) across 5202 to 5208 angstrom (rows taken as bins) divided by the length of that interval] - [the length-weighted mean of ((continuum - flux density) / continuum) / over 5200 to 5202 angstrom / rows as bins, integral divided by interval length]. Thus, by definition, -0.02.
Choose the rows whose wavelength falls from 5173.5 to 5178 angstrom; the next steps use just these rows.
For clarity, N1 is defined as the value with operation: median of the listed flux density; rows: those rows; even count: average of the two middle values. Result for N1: 3.63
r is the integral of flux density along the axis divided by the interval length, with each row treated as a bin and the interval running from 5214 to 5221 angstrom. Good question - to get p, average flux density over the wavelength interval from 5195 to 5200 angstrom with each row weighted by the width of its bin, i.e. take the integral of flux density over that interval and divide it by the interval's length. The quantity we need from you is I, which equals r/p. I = 0.98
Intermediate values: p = 3.38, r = 3.3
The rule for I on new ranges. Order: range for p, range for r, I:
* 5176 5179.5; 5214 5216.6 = 0.90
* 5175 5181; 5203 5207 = 0.97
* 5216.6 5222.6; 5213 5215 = 0.98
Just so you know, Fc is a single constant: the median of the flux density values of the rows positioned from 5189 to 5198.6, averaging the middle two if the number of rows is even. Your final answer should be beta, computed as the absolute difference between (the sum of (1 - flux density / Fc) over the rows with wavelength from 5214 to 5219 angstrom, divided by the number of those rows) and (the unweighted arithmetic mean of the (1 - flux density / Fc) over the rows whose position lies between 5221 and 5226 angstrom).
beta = 0.008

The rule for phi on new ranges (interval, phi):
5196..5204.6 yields 5203.96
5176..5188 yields 5187.21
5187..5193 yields 5187.21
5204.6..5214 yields 5205.16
